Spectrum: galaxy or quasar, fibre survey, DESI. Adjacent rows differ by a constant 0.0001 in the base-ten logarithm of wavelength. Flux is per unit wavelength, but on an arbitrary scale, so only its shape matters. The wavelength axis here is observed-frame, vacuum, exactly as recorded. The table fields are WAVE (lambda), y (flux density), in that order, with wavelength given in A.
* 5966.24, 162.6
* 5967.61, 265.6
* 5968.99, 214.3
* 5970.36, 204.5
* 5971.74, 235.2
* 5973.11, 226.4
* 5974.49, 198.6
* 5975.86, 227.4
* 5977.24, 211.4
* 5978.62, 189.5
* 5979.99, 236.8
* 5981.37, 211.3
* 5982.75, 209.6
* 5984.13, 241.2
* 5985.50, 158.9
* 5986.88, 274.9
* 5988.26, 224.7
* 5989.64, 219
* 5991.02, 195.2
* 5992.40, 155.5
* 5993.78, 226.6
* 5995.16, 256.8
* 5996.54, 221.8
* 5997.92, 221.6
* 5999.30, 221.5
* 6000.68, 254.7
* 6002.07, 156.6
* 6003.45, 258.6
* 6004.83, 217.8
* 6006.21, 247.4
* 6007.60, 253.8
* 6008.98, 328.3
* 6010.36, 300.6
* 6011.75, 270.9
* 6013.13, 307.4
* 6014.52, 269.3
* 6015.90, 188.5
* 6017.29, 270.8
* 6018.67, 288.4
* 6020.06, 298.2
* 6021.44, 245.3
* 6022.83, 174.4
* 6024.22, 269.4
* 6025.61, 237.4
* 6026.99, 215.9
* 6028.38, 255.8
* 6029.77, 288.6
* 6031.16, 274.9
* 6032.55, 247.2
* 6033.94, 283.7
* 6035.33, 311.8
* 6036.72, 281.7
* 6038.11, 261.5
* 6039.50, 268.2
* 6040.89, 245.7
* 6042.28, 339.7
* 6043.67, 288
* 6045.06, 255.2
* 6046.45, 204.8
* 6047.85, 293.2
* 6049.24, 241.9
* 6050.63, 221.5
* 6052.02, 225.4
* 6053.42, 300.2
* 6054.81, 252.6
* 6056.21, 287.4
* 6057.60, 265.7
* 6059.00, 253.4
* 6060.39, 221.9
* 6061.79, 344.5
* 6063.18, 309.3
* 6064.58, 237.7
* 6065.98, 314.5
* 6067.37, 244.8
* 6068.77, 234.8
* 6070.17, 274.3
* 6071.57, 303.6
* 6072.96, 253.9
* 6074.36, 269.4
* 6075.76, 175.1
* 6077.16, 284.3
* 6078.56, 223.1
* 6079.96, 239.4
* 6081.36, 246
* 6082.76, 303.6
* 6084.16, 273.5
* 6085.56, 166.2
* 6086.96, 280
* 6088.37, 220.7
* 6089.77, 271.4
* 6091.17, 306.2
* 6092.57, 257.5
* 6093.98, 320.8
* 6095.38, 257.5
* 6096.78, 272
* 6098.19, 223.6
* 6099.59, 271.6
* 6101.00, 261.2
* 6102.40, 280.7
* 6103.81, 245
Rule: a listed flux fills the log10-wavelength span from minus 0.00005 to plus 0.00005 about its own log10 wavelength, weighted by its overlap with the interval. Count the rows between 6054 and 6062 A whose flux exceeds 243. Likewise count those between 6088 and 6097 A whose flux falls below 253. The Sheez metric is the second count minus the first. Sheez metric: -4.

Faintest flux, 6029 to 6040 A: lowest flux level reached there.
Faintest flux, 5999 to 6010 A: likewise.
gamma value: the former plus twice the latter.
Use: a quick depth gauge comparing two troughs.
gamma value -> 560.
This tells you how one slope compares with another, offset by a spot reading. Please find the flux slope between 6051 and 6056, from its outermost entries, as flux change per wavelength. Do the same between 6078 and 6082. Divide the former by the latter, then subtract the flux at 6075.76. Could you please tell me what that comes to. -174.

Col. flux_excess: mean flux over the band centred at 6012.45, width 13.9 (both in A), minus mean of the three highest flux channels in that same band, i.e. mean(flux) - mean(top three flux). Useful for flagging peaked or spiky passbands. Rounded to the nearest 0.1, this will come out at -39.6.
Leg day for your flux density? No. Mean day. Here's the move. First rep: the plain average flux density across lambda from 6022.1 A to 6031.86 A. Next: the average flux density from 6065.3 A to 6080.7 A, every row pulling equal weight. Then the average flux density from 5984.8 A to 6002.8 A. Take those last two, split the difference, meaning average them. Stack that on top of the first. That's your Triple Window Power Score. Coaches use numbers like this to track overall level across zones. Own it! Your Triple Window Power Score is 480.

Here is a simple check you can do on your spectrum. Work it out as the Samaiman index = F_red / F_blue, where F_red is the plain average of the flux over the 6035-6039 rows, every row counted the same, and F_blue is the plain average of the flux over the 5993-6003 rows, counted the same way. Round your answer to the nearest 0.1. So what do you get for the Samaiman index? 1.3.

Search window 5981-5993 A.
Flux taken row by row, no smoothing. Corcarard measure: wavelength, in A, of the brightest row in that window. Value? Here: 5986.88 A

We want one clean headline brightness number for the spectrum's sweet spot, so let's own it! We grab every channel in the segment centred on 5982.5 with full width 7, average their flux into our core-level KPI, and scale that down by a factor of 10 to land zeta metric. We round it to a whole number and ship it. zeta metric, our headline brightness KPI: 21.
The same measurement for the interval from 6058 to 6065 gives 27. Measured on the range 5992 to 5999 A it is 22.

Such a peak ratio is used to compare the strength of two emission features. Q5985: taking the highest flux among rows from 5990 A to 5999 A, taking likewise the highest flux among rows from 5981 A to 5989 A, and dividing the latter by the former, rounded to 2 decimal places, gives 1.07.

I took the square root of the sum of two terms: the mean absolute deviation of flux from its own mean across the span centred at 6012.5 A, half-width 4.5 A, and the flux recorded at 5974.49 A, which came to 15.3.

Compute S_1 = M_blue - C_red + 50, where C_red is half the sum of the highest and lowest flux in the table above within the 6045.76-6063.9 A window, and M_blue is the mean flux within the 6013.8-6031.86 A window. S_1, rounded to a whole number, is 27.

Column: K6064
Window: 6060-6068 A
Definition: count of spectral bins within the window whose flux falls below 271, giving 3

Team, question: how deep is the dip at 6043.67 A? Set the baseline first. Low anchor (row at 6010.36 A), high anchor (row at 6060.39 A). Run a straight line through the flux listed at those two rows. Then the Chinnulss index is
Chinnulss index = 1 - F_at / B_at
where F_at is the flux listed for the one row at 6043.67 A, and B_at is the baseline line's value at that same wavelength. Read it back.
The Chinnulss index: -0.2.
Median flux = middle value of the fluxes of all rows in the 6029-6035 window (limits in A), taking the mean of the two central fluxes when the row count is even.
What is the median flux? 279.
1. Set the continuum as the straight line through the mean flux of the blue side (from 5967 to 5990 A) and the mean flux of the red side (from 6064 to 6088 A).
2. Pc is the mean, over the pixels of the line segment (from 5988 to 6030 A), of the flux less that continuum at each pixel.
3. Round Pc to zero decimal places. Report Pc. 12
